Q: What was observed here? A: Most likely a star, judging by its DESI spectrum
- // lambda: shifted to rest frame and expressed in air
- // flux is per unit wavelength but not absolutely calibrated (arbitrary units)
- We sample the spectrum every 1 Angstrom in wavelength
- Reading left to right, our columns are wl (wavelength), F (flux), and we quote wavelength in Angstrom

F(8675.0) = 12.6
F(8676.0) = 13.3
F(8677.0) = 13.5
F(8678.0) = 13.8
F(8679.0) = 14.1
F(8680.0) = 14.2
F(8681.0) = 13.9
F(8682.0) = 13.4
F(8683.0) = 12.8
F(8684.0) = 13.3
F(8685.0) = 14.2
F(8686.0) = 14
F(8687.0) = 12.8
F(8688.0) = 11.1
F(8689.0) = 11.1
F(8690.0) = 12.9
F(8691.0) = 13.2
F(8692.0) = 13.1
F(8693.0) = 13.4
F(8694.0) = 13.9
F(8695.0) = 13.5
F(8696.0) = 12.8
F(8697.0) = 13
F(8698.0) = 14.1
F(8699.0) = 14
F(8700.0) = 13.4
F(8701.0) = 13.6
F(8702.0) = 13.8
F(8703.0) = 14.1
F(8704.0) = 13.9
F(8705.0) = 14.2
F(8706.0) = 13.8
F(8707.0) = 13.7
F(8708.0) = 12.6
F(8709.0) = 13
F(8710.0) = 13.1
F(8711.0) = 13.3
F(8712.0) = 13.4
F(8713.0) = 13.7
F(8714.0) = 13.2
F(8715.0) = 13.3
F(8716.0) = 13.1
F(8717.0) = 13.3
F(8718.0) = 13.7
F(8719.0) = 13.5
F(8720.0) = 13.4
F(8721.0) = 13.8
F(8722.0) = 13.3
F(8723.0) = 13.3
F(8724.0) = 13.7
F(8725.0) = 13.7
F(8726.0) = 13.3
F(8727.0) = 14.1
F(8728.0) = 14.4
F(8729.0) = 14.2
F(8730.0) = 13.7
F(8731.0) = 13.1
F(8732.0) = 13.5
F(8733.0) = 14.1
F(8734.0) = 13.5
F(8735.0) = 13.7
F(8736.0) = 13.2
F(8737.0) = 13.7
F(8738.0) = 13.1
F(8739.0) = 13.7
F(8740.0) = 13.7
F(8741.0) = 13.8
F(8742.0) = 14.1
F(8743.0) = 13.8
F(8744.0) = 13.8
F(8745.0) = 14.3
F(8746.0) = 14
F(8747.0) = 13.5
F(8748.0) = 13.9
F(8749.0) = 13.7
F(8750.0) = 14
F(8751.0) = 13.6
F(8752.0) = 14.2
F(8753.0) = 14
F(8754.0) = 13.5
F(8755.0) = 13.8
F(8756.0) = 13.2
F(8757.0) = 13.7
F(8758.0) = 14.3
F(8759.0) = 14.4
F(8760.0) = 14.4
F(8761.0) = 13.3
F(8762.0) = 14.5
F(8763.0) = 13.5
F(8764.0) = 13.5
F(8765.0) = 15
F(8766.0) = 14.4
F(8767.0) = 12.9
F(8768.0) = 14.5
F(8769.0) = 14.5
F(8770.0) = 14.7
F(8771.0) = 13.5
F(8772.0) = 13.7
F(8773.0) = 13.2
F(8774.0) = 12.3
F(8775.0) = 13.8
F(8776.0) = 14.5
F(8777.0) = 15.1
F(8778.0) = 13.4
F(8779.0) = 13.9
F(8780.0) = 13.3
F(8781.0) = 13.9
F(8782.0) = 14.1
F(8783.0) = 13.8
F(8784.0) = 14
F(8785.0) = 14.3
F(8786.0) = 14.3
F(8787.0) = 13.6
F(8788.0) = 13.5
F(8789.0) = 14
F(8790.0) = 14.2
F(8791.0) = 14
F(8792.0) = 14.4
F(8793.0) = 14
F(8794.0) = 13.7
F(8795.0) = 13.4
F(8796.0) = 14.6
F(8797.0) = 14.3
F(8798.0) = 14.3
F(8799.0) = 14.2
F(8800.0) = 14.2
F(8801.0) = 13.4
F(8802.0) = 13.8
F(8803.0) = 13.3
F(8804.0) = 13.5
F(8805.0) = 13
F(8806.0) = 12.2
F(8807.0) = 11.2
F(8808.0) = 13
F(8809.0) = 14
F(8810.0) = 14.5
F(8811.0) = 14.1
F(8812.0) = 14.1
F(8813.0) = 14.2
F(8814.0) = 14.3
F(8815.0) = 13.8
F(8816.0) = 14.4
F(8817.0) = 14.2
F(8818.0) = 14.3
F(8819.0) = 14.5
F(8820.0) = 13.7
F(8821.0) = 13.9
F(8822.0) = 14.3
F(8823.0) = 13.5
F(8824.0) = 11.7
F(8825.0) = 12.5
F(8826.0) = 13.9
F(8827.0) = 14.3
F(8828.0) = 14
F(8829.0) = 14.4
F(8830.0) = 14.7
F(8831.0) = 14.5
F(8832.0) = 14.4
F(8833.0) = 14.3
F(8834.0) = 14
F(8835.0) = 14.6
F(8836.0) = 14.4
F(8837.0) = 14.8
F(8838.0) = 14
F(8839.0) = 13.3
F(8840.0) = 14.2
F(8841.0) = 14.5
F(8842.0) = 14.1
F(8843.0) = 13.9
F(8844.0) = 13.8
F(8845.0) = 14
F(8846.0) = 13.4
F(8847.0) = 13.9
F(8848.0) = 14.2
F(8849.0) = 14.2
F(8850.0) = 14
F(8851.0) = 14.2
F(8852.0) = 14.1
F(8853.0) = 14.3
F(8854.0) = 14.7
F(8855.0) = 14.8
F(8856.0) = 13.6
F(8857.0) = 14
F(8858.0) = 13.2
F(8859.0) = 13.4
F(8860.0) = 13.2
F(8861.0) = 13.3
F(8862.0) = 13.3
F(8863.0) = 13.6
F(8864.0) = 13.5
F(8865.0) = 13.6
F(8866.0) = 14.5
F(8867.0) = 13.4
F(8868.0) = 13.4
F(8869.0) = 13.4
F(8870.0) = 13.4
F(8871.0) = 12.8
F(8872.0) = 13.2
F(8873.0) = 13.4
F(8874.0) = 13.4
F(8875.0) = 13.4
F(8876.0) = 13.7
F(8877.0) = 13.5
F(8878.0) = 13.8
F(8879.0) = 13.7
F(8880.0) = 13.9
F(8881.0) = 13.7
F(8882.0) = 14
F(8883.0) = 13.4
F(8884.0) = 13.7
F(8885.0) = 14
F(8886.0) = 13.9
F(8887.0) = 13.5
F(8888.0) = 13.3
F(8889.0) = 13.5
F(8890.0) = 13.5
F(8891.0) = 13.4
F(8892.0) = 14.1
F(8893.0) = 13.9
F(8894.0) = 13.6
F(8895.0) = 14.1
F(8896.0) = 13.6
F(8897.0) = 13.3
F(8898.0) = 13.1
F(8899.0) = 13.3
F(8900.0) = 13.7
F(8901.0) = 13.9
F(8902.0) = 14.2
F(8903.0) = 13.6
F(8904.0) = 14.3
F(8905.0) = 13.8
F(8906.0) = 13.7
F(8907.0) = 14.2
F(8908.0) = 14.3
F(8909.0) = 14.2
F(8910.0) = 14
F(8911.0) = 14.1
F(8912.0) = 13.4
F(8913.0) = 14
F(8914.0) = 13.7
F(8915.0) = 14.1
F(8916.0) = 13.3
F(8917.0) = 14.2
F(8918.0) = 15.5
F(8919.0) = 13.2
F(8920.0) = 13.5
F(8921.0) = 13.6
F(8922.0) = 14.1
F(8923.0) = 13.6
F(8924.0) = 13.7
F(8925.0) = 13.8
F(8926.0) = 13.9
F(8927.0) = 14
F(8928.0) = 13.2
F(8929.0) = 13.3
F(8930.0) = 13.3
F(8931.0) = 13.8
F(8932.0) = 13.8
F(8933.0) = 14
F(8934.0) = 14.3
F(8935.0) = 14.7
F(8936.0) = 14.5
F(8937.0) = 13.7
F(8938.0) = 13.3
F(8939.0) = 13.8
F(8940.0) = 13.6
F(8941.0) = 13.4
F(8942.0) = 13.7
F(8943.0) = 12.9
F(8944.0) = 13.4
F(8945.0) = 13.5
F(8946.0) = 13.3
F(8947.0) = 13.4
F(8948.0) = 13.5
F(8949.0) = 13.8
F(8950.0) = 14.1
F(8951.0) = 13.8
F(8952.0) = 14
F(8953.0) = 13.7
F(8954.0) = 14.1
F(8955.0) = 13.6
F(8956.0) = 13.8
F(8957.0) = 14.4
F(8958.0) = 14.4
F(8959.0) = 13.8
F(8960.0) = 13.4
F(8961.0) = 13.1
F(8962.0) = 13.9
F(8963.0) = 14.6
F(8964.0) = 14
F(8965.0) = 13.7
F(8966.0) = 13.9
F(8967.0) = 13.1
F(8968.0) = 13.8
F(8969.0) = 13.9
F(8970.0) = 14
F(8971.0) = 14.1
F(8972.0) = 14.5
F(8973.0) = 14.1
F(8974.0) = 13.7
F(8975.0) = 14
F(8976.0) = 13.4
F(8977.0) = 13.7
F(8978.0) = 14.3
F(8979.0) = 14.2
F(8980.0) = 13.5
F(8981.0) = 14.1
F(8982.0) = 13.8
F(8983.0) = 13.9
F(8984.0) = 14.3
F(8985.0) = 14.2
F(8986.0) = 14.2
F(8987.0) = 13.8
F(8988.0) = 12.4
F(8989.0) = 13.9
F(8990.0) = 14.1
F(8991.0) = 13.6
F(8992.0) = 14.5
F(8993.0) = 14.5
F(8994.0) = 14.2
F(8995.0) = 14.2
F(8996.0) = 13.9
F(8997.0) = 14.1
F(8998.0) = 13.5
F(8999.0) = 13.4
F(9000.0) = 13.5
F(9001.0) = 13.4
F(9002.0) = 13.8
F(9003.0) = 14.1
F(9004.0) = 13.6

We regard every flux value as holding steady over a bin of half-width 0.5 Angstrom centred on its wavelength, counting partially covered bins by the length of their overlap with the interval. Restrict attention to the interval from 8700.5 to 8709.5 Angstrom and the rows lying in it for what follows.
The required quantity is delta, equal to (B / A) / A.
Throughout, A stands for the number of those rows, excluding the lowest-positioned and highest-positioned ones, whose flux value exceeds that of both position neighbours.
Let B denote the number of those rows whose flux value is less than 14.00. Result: 1.75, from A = 2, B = 7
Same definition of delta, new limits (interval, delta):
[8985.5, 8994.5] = 4.00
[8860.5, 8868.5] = 1.75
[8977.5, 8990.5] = 1.50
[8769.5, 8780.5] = 0.89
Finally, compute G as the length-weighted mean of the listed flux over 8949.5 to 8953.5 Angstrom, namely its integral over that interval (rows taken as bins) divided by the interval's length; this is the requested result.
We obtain 13.9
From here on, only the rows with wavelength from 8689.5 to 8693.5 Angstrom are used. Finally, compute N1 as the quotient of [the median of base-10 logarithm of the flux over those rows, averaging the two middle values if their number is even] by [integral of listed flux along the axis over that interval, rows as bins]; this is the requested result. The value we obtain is 0.0213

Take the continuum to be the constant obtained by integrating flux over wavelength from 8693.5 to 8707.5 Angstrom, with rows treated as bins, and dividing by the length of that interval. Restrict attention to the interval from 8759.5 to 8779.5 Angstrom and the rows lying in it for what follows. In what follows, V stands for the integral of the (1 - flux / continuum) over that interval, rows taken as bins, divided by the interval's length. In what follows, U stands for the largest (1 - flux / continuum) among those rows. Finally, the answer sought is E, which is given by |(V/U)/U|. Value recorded 2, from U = 0.102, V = -0.017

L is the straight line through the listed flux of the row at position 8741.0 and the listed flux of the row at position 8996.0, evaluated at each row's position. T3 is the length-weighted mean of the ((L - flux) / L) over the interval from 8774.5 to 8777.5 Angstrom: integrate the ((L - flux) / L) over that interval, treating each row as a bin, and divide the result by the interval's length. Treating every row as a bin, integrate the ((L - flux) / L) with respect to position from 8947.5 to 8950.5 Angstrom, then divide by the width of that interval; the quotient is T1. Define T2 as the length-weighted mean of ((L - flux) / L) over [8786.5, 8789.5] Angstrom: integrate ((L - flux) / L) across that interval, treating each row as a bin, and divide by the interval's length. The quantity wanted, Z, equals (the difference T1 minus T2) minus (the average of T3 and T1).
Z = 0.02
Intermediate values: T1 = 0.006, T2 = 0.009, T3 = -0.05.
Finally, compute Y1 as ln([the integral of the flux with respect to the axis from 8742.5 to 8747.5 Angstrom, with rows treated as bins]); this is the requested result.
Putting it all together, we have 4.2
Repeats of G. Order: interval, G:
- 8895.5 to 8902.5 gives 13.6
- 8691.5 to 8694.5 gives 13.5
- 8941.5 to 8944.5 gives 13.3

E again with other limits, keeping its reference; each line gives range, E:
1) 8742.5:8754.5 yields 54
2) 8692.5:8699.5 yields 3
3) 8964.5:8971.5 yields 3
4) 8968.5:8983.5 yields 38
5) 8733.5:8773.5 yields 3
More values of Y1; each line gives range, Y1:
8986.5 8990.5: 4.0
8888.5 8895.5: 4.6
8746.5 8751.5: 4.2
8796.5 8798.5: 3.4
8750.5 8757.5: 4.6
